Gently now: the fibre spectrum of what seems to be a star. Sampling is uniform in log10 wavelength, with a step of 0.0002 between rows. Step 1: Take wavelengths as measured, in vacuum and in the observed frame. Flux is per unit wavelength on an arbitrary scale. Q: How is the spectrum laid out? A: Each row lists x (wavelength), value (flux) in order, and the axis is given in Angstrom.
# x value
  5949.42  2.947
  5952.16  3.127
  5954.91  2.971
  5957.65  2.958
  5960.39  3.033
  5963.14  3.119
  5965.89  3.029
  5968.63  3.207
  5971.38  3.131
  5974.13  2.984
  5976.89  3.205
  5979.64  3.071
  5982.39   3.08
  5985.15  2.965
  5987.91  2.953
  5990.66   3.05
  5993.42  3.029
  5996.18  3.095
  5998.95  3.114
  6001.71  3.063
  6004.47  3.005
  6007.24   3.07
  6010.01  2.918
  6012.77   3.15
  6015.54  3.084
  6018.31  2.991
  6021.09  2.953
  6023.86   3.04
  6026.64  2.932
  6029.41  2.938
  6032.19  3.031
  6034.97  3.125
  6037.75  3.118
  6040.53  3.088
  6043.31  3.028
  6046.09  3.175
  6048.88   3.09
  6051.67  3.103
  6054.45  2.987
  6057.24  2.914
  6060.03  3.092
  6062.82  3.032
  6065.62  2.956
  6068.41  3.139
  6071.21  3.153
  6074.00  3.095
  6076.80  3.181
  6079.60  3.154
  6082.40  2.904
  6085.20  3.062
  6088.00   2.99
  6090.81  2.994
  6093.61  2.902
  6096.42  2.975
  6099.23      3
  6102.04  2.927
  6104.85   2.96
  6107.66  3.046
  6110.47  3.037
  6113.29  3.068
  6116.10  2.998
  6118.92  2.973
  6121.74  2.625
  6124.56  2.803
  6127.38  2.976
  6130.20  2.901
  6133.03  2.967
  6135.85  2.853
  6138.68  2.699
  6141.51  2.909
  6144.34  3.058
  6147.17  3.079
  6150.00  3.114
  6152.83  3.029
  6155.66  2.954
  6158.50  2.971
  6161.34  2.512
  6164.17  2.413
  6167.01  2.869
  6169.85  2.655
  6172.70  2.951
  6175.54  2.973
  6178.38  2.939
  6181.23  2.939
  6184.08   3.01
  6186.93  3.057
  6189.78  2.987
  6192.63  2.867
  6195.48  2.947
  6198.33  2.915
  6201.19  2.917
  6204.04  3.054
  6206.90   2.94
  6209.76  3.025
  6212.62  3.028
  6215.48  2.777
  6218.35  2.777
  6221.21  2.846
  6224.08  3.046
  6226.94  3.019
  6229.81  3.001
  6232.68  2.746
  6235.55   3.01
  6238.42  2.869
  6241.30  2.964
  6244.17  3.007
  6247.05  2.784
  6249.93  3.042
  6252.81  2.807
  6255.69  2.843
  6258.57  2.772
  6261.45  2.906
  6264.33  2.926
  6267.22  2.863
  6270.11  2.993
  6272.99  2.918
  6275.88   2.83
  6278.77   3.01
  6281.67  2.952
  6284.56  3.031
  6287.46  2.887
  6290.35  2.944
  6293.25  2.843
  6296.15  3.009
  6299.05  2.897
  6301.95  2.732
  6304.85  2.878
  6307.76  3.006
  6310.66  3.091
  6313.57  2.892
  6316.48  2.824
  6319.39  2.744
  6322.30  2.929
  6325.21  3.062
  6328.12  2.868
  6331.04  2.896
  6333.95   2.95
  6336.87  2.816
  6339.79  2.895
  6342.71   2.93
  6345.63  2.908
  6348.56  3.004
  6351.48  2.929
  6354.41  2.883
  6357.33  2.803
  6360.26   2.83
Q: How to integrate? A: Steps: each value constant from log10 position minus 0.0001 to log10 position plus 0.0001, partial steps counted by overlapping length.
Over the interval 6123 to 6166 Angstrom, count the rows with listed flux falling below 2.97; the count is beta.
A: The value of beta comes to 9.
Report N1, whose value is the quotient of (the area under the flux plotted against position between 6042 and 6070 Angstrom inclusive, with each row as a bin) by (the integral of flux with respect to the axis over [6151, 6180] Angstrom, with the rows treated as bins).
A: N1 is 1.0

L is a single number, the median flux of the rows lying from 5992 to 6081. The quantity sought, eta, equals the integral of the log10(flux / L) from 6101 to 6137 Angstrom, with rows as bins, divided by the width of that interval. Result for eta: -0.021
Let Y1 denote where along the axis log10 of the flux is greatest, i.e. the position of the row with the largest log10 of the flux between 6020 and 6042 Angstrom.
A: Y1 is 6034.97 Angstrom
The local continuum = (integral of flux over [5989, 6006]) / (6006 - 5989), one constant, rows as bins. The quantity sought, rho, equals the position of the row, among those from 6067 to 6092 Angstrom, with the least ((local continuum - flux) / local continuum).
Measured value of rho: 6076.80 Angstrom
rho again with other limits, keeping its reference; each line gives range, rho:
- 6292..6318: 6310.66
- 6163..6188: 6186.93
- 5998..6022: 6012.77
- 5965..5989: 5968.63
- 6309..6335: 6310.66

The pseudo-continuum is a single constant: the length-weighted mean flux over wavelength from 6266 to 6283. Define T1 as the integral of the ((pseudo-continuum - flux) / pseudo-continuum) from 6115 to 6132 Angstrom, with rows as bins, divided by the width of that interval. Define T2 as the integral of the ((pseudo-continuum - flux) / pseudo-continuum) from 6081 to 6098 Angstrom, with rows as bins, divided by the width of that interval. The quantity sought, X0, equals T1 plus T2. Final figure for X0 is 0.002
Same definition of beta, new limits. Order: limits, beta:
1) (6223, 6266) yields 9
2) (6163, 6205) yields 10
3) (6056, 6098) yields 4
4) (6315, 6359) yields 13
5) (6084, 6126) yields 5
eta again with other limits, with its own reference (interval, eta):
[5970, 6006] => -0.003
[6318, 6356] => -0.025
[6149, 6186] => -0.031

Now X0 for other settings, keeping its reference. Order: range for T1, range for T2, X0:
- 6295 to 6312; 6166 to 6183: 0.011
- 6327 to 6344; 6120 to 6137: 0.036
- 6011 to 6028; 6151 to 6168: 0.012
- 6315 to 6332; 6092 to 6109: 0.000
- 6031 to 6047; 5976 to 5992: -0.098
